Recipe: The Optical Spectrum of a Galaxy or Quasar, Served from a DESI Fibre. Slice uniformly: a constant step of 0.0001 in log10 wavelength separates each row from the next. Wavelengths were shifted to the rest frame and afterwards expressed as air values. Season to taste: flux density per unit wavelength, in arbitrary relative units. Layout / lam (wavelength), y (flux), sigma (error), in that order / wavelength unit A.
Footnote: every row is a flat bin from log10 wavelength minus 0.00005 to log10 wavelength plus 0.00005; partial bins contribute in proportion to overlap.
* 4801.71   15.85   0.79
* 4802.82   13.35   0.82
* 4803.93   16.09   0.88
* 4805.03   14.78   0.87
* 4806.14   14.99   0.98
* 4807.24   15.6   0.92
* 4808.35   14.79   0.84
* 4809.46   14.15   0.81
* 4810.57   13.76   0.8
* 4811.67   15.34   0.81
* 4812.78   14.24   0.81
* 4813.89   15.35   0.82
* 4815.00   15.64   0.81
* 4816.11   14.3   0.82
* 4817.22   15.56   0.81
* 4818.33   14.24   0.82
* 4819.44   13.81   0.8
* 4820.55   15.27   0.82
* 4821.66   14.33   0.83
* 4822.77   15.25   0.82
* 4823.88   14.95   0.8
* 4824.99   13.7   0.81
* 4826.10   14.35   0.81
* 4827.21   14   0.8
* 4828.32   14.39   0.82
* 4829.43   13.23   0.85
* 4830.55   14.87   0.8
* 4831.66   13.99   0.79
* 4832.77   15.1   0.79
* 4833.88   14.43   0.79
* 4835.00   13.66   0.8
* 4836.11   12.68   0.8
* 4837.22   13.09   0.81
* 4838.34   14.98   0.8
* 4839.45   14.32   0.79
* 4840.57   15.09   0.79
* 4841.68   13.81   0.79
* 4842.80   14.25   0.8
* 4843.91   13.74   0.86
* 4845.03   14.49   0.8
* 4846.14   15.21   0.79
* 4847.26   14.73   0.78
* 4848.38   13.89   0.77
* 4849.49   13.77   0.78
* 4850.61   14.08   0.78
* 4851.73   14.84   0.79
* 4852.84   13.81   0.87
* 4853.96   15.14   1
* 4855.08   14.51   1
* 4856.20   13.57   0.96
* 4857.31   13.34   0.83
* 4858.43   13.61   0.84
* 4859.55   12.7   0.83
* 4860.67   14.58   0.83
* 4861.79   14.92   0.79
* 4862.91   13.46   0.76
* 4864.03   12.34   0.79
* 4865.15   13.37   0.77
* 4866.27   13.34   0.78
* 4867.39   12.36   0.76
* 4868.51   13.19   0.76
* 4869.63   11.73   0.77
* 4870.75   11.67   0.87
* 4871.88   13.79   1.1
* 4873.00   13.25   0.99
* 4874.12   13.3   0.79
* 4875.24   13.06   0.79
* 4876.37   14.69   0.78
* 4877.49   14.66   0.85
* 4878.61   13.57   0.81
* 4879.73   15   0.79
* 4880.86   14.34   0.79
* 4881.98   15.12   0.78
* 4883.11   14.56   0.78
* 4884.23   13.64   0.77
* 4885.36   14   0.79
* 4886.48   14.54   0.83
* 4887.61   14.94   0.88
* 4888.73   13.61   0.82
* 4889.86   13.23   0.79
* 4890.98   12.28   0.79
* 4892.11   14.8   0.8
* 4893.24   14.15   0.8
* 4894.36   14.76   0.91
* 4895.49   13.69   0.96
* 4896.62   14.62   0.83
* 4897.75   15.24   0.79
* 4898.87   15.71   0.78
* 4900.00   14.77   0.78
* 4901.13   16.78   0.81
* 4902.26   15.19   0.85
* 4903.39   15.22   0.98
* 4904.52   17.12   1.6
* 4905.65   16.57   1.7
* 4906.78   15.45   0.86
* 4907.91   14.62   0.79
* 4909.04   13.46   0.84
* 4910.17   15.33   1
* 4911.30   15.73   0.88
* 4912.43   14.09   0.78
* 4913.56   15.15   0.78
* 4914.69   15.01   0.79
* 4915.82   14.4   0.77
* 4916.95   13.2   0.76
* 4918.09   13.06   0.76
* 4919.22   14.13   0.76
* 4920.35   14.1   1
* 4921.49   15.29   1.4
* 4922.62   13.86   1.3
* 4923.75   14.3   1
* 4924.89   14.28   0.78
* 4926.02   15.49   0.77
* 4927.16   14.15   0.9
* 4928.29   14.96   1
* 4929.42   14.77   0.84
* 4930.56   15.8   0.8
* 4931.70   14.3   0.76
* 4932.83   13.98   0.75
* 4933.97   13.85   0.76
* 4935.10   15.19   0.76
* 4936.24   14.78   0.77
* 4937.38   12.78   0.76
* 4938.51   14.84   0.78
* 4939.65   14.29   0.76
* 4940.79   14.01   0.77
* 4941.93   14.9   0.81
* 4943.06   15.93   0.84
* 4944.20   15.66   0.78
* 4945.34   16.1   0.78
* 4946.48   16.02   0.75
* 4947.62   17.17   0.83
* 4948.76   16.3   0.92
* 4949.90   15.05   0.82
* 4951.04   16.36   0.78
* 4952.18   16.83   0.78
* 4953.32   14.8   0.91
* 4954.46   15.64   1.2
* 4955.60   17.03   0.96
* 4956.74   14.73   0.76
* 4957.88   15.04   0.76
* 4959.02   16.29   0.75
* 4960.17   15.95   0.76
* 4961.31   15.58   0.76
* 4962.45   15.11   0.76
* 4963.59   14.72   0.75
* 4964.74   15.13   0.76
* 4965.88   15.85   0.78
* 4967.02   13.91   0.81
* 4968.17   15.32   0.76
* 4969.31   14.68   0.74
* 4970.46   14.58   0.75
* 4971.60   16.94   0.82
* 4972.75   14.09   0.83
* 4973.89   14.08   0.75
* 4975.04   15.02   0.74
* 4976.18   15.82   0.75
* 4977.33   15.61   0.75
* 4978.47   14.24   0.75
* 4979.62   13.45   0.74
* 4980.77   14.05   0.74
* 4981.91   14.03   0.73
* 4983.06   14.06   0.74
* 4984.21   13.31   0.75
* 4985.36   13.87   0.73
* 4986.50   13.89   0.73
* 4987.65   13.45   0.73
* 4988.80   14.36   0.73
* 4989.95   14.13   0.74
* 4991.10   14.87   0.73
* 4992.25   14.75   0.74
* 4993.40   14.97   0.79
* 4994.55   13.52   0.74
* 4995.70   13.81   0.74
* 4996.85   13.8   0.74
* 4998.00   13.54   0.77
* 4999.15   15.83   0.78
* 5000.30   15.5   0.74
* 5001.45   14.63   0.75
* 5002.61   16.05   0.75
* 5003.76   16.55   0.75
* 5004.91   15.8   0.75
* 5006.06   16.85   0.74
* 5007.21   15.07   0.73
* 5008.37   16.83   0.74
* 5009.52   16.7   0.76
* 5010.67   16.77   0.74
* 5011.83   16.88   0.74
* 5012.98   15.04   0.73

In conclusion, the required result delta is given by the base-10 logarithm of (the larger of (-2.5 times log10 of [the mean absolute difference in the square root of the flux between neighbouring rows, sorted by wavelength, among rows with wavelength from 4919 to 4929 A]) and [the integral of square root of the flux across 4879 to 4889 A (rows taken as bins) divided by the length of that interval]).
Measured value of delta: 0.580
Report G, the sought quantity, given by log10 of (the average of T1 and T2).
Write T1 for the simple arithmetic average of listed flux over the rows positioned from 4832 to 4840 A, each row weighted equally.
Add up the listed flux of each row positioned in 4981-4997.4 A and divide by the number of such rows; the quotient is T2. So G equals 1.15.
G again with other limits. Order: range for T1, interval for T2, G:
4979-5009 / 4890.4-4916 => 1.17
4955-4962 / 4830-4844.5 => 1.17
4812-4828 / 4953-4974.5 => 1.17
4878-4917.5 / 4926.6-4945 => 1.17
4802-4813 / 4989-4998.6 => 1.16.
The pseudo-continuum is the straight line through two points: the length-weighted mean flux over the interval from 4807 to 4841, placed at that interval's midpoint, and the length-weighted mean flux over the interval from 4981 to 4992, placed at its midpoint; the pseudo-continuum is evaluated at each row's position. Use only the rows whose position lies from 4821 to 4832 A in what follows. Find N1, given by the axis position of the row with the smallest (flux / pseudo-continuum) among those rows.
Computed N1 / 4829.43 A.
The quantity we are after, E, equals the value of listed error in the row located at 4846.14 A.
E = 0.790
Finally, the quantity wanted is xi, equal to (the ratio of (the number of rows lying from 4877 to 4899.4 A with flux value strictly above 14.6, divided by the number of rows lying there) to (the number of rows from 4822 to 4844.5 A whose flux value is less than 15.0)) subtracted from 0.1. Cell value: 0.074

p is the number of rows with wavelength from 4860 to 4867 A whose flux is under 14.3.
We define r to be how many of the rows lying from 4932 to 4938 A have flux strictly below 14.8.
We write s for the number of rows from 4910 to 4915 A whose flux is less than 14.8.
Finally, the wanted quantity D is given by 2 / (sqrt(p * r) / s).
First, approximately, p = 4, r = 4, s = 1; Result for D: 0.5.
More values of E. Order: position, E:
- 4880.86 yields 0.790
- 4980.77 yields 0.740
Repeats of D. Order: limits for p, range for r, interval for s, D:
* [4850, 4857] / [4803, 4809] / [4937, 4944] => 2.4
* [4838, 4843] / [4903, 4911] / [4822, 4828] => 3.0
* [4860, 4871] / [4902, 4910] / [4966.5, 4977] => 2.5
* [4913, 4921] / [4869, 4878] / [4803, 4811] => 1.4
